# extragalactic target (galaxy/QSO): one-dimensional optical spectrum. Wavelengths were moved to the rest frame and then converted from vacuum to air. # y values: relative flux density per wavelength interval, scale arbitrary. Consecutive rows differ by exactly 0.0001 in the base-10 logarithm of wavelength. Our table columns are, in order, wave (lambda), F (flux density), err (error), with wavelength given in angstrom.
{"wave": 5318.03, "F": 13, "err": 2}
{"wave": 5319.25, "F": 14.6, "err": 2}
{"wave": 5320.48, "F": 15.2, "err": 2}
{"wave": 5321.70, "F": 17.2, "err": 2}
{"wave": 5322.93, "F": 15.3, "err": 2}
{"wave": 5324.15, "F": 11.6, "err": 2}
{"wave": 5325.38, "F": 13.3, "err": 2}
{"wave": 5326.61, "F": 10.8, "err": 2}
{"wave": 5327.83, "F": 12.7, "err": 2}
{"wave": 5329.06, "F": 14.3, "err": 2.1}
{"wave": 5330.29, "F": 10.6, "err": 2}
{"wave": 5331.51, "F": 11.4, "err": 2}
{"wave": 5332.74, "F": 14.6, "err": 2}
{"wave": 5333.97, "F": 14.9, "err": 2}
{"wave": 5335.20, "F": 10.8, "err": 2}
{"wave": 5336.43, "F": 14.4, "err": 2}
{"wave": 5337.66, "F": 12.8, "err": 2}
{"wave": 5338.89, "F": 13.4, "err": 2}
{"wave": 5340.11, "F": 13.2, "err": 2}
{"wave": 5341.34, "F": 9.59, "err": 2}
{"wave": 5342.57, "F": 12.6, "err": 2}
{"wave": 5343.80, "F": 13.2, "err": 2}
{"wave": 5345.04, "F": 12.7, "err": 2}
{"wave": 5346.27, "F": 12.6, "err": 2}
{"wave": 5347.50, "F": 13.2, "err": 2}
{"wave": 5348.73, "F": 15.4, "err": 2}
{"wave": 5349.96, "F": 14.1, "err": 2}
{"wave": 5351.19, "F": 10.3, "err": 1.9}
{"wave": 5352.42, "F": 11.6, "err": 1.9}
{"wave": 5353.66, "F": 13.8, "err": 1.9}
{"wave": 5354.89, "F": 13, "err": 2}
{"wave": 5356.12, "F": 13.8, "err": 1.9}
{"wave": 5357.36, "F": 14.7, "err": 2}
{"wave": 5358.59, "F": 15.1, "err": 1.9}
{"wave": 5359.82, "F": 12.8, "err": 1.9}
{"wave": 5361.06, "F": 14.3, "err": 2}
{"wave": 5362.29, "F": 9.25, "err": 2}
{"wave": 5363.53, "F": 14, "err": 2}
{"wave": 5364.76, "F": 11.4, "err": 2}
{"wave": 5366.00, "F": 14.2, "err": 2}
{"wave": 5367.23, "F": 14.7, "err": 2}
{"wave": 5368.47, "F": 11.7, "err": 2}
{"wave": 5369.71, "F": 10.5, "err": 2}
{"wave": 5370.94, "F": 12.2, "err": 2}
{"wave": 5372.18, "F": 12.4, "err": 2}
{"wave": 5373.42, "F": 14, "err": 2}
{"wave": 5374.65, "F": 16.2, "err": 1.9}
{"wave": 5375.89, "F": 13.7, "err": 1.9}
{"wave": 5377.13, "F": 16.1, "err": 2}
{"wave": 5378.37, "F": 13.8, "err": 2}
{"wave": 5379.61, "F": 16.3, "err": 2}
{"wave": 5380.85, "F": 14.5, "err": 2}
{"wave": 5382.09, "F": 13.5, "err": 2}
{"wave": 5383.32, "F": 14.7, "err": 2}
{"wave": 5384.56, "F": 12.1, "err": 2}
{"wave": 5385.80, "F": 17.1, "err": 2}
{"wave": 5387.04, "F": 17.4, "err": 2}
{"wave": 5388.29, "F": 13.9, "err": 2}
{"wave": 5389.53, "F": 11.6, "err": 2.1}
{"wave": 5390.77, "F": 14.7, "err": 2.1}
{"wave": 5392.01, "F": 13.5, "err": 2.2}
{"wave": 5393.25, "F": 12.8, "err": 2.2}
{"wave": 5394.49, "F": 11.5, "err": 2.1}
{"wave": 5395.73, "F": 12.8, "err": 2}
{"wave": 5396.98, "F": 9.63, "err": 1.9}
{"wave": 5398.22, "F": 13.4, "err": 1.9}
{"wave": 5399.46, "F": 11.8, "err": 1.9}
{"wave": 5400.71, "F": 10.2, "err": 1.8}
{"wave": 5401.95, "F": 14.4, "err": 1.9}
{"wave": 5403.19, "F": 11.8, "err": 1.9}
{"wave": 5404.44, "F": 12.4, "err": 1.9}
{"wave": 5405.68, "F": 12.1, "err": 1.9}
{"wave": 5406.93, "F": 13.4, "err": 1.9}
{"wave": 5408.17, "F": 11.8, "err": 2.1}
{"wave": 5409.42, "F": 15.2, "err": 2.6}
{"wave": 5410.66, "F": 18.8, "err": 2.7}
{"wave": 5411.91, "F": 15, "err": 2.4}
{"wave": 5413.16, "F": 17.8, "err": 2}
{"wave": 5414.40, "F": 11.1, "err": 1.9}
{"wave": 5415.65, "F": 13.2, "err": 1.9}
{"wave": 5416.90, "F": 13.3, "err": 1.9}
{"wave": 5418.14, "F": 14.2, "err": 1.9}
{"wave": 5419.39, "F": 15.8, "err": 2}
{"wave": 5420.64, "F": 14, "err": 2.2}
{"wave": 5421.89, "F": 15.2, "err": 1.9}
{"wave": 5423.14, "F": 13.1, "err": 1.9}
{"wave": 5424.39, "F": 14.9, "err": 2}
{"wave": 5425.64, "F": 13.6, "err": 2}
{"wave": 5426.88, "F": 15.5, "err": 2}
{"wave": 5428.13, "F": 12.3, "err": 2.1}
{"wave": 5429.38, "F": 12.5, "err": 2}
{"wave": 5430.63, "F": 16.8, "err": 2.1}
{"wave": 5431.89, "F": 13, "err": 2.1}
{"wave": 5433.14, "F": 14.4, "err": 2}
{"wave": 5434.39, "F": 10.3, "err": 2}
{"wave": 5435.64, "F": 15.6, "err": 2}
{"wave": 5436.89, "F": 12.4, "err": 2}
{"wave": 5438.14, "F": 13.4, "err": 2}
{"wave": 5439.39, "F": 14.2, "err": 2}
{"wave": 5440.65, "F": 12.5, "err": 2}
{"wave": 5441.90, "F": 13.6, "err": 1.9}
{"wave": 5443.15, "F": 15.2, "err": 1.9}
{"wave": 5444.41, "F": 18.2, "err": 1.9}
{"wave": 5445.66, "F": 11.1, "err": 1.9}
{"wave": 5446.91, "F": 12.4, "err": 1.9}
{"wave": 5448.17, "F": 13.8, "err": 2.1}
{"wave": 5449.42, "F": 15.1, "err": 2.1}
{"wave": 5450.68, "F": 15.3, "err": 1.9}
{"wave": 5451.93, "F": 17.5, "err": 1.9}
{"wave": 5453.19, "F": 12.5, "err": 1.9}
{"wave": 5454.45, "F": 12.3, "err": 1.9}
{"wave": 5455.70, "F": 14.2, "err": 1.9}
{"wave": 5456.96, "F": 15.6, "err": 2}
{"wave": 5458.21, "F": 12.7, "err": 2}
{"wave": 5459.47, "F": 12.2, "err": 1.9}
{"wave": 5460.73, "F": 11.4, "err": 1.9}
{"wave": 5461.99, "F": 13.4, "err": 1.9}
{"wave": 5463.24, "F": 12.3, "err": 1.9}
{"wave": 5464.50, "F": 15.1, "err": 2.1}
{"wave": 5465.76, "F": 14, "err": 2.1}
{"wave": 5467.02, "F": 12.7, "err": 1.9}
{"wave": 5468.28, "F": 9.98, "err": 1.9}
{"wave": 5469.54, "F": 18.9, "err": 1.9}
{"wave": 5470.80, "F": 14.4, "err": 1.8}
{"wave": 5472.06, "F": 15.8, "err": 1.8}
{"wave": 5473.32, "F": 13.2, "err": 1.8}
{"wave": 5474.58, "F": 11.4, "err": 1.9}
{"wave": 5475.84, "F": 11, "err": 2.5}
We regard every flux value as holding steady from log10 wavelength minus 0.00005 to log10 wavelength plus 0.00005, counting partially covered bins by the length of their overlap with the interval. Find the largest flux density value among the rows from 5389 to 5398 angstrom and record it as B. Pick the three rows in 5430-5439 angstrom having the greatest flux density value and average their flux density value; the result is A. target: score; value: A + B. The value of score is 30.3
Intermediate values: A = 15.6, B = 14.7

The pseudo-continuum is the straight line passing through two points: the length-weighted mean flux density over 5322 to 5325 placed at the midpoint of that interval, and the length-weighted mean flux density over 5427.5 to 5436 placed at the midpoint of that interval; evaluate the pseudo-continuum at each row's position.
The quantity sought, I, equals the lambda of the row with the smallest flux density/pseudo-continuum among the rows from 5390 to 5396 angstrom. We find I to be 5394.49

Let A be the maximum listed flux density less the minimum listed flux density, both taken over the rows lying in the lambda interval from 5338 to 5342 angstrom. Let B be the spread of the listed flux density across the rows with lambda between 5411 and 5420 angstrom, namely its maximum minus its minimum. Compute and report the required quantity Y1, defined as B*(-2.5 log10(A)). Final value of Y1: -10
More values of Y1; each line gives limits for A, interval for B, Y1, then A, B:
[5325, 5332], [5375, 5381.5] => -4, 4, 2.6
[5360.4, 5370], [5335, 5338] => -7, 5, 3.6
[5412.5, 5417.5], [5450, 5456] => -11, 7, 5.2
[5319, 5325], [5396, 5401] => -7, 6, 3.8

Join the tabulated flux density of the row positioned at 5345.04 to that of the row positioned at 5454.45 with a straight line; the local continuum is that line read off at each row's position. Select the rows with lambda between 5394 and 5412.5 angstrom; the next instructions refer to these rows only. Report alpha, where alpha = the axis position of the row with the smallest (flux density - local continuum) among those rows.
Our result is 5396.98 angstrom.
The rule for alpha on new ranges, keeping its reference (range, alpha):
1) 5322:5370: 5362.29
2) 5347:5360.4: 5351.19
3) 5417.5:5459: 5434.39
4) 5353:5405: 5362.29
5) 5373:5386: 5384.56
